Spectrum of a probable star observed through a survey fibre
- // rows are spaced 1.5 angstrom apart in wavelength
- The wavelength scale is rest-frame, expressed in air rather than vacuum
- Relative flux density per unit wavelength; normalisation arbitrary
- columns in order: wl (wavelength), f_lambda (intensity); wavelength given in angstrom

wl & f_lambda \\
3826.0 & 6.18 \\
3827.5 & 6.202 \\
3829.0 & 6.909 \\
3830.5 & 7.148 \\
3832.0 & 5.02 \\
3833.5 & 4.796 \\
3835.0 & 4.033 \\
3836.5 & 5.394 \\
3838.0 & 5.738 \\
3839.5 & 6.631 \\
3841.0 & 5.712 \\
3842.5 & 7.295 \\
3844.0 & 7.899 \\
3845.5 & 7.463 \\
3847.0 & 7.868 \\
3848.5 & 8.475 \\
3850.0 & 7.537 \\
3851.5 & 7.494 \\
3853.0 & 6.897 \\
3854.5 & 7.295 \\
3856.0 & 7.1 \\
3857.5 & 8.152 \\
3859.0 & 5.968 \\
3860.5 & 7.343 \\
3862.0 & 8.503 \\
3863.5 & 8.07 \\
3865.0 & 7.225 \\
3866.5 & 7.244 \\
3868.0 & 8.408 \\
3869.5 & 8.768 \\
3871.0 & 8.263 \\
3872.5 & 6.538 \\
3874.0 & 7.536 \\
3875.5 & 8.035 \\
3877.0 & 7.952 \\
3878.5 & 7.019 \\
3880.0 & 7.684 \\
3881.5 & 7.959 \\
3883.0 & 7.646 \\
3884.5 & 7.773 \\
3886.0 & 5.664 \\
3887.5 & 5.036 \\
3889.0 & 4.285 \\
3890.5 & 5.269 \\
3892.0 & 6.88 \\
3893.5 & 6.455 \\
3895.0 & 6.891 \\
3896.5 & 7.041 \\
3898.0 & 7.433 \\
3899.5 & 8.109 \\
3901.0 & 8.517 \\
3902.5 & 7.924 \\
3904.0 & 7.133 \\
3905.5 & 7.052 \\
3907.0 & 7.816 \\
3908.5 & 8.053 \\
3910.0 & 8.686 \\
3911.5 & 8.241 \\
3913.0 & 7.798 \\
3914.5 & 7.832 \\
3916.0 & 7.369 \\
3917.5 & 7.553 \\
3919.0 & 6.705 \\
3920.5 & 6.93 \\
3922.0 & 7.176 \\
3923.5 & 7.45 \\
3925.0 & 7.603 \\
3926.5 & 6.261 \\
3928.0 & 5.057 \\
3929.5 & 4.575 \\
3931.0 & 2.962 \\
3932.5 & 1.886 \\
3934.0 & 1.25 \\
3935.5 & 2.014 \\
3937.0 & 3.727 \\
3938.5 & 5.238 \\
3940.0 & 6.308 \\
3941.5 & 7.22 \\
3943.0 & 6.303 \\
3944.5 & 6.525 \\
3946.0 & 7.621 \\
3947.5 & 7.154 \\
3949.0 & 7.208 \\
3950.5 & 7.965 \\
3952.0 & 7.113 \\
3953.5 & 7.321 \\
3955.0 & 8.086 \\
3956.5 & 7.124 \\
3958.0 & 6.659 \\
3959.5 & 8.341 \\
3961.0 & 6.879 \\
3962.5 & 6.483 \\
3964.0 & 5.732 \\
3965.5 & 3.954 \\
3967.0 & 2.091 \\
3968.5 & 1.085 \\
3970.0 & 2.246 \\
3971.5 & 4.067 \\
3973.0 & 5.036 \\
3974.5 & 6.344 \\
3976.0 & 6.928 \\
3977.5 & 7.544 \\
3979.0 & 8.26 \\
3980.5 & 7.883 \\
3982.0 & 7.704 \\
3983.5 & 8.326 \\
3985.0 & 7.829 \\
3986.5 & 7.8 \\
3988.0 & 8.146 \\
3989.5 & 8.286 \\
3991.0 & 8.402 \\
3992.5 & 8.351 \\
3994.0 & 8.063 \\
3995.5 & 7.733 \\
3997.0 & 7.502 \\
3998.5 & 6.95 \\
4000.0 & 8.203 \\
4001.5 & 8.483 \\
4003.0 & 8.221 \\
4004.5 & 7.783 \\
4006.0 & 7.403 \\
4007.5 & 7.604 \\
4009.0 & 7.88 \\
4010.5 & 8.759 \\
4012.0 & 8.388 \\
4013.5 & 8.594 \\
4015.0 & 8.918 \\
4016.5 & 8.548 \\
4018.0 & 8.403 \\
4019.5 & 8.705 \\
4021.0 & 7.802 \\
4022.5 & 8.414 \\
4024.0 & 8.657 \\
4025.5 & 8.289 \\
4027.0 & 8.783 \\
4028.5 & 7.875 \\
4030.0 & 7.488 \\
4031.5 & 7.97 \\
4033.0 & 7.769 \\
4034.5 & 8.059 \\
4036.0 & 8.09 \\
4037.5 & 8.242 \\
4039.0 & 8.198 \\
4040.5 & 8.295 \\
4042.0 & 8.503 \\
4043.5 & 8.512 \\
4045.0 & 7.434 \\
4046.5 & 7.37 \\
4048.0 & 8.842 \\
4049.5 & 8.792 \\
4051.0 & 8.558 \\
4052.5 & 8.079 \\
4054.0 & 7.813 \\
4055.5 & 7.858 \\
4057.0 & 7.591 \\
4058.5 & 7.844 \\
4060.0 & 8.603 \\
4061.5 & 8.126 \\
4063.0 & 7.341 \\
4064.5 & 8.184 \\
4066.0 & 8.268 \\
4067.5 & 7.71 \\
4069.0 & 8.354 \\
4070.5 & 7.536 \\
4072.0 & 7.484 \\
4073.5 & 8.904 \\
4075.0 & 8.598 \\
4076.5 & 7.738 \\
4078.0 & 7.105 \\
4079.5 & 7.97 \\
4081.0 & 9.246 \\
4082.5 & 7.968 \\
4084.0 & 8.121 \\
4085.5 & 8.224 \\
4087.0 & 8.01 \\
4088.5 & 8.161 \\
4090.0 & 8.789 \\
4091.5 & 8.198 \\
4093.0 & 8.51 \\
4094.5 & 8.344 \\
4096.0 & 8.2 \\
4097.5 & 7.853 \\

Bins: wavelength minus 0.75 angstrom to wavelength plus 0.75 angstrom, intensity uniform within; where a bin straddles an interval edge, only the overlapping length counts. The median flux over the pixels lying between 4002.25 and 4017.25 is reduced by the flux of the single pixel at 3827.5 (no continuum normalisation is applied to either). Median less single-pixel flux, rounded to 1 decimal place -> 2.1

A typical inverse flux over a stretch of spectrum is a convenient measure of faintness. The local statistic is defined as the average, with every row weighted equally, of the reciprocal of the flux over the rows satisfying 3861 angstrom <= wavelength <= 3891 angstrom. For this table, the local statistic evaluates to 0.143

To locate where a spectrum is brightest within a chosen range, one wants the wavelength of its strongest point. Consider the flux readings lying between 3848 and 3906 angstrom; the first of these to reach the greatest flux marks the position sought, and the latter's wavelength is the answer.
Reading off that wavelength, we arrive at 3869.5 angstrom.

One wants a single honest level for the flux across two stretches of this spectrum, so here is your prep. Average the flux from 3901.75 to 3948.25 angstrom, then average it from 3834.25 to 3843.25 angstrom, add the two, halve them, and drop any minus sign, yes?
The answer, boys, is 6.1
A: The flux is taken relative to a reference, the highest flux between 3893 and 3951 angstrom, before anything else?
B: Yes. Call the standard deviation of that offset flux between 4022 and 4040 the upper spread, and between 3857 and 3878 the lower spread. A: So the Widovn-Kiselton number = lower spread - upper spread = 0.4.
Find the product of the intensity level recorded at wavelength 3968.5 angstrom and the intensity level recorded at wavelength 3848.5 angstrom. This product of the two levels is 9.2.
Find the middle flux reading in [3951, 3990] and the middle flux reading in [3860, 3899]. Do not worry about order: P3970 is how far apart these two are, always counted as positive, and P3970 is 0.27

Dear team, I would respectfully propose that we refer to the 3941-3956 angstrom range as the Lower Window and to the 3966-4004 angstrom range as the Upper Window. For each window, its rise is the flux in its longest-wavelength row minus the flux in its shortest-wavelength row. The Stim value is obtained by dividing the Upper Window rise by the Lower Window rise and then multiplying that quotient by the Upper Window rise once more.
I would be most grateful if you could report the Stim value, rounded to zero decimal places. 43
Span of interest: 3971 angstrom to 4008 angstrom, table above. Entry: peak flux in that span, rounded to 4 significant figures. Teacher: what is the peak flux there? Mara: 8.483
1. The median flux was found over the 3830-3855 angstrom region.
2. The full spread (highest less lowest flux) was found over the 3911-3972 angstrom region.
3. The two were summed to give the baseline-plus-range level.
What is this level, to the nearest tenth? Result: 14.4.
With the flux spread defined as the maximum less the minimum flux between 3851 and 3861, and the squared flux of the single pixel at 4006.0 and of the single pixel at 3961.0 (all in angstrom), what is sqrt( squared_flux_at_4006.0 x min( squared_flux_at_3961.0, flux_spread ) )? 11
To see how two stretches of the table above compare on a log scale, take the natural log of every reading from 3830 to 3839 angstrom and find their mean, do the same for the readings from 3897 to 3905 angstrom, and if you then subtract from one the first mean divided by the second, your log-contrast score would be 0.19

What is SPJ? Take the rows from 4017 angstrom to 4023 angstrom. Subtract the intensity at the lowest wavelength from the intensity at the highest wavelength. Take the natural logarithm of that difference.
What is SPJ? -5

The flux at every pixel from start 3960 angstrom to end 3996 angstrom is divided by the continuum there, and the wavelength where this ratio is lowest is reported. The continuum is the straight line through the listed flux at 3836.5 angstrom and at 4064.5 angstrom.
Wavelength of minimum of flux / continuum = 3968.5 angstrom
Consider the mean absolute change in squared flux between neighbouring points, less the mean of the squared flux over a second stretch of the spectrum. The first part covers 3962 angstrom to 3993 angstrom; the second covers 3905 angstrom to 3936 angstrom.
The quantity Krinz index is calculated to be -36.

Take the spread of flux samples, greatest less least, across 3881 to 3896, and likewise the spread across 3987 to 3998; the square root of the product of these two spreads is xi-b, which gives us 1.8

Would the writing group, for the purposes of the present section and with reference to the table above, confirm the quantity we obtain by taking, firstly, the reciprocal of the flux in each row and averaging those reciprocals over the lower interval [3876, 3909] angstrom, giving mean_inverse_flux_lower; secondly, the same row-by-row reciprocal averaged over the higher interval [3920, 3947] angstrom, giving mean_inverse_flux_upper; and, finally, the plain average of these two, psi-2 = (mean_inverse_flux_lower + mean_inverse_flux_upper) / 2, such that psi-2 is 0.20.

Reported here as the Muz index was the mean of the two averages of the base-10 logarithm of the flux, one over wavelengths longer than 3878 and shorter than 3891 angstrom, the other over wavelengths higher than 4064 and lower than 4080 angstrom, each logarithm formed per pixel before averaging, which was 0.85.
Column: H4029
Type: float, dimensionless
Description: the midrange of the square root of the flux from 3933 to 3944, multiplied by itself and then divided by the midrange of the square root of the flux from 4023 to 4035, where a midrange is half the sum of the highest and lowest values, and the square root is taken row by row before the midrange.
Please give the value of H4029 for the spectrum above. 1.27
